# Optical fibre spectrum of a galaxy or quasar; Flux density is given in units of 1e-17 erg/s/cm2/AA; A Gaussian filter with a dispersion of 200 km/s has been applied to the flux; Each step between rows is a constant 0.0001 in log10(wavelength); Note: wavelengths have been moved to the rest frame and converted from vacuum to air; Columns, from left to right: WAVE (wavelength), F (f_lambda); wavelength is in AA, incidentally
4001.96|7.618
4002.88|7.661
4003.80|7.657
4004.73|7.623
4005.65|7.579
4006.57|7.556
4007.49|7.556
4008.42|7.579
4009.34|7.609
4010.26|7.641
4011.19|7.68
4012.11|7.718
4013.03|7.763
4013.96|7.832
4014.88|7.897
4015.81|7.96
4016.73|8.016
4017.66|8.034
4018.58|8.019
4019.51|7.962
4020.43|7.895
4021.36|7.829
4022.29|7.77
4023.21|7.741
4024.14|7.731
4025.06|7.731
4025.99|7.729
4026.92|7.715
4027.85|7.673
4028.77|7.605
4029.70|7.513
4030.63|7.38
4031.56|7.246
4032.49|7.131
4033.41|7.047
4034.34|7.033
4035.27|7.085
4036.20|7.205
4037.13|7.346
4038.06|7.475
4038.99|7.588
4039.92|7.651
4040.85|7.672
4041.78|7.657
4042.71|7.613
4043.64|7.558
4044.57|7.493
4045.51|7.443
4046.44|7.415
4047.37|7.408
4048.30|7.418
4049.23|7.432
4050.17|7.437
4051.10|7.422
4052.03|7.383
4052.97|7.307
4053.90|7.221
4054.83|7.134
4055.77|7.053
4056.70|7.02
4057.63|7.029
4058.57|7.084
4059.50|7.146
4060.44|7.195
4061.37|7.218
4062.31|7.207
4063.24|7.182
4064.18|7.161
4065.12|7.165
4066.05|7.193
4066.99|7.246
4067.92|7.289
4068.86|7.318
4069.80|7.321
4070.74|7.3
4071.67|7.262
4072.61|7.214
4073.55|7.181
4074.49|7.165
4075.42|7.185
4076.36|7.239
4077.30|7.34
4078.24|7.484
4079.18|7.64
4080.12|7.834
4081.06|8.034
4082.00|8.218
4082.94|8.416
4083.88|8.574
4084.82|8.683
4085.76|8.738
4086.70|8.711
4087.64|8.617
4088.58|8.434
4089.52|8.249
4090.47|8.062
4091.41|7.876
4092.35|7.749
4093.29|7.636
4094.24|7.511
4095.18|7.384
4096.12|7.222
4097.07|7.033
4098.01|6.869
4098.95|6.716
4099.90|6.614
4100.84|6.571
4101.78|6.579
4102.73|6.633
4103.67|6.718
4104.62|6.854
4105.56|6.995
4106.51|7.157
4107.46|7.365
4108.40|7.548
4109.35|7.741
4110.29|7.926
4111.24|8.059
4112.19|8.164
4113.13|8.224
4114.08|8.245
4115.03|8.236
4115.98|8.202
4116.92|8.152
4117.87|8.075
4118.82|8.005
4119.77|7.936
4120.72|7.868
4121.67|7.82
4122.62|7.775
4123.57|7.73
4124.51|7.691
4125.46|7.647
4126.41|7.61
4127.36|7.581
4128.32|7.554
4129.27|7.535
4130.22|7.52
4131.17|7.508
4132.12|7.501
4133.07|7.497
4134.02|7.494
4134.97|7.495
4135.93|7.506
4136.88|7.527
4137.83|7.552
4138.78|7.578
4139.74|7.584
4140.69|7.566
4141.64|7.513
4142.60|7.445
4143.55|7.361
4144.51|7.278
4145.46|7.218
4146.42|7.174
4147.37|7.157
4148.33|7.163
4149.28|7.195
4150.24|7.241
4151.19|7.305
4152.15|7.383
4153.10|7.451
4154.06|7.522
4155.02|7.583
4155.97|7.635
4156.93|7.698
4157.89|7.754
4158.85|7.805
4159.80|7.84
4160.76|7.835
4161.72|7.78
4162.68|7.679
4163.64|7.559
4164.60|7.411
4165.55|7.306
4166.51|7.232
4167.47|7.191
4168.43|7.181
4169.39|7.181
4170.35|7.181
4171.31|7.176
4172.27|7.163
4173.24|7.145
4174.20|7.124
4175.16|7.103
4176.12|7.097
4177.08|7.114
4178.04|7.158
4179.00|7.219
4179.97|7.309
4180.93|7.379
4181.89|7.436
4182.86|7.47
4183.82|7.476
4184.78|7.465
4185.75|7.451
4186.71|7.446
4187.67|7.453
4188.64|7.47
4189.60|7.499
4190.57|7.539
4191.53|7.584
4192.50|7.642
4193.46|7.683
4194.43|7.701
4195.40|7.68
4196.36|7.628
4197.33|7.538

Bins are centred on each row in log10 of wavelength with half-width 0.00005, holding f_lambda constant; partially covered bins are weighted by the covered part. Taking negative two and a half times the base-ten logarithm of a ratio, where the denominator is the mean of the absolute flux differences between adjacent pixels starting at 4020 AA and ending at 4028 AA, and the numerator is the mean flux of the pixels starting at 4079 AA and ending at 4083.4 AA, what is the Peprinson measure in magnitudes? -6.2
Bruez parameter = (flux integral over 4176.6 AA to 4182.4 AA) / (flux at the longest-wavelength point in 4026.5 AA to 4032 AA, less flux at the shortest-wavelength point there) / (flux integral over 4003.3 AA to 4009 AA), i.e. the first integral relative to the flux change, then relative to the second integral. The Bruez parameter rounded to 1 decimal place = -2.1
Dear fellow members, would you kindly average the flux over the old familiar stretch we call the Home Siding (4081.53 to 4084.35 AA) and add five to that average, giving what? 13.4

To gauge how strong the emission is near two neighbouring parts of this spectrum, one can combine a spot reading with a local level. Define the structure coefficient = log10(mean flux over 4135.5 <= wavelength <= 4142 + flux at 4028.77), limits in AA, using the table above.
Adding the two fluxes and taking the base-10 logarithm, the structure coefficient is 1.18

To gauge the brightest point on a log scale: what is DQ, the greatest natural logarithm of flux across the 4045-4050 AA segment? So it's 2.01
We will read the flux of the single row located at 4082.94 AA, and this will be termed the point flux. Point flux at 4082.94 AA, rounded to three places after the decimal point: 8.416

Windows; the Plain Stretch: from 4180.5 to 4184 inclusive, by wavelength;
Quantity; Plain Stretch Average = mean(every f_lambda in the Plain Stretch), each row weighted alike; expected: 7.44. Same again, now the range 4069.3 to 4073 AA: 7.27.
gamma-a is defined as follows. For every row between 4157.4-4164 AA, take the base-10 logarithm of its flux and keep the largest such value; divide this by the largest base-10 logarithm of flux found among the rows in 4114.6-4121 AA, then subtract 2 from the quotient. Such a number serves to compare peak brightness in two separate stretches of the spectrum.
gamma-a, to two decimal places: -1.02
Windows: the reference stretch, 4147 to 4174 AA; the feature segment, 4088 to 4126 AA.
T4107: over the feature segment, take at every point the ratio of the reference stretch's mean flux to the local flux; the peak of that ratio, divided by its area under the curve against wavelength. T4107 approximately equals 0.03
